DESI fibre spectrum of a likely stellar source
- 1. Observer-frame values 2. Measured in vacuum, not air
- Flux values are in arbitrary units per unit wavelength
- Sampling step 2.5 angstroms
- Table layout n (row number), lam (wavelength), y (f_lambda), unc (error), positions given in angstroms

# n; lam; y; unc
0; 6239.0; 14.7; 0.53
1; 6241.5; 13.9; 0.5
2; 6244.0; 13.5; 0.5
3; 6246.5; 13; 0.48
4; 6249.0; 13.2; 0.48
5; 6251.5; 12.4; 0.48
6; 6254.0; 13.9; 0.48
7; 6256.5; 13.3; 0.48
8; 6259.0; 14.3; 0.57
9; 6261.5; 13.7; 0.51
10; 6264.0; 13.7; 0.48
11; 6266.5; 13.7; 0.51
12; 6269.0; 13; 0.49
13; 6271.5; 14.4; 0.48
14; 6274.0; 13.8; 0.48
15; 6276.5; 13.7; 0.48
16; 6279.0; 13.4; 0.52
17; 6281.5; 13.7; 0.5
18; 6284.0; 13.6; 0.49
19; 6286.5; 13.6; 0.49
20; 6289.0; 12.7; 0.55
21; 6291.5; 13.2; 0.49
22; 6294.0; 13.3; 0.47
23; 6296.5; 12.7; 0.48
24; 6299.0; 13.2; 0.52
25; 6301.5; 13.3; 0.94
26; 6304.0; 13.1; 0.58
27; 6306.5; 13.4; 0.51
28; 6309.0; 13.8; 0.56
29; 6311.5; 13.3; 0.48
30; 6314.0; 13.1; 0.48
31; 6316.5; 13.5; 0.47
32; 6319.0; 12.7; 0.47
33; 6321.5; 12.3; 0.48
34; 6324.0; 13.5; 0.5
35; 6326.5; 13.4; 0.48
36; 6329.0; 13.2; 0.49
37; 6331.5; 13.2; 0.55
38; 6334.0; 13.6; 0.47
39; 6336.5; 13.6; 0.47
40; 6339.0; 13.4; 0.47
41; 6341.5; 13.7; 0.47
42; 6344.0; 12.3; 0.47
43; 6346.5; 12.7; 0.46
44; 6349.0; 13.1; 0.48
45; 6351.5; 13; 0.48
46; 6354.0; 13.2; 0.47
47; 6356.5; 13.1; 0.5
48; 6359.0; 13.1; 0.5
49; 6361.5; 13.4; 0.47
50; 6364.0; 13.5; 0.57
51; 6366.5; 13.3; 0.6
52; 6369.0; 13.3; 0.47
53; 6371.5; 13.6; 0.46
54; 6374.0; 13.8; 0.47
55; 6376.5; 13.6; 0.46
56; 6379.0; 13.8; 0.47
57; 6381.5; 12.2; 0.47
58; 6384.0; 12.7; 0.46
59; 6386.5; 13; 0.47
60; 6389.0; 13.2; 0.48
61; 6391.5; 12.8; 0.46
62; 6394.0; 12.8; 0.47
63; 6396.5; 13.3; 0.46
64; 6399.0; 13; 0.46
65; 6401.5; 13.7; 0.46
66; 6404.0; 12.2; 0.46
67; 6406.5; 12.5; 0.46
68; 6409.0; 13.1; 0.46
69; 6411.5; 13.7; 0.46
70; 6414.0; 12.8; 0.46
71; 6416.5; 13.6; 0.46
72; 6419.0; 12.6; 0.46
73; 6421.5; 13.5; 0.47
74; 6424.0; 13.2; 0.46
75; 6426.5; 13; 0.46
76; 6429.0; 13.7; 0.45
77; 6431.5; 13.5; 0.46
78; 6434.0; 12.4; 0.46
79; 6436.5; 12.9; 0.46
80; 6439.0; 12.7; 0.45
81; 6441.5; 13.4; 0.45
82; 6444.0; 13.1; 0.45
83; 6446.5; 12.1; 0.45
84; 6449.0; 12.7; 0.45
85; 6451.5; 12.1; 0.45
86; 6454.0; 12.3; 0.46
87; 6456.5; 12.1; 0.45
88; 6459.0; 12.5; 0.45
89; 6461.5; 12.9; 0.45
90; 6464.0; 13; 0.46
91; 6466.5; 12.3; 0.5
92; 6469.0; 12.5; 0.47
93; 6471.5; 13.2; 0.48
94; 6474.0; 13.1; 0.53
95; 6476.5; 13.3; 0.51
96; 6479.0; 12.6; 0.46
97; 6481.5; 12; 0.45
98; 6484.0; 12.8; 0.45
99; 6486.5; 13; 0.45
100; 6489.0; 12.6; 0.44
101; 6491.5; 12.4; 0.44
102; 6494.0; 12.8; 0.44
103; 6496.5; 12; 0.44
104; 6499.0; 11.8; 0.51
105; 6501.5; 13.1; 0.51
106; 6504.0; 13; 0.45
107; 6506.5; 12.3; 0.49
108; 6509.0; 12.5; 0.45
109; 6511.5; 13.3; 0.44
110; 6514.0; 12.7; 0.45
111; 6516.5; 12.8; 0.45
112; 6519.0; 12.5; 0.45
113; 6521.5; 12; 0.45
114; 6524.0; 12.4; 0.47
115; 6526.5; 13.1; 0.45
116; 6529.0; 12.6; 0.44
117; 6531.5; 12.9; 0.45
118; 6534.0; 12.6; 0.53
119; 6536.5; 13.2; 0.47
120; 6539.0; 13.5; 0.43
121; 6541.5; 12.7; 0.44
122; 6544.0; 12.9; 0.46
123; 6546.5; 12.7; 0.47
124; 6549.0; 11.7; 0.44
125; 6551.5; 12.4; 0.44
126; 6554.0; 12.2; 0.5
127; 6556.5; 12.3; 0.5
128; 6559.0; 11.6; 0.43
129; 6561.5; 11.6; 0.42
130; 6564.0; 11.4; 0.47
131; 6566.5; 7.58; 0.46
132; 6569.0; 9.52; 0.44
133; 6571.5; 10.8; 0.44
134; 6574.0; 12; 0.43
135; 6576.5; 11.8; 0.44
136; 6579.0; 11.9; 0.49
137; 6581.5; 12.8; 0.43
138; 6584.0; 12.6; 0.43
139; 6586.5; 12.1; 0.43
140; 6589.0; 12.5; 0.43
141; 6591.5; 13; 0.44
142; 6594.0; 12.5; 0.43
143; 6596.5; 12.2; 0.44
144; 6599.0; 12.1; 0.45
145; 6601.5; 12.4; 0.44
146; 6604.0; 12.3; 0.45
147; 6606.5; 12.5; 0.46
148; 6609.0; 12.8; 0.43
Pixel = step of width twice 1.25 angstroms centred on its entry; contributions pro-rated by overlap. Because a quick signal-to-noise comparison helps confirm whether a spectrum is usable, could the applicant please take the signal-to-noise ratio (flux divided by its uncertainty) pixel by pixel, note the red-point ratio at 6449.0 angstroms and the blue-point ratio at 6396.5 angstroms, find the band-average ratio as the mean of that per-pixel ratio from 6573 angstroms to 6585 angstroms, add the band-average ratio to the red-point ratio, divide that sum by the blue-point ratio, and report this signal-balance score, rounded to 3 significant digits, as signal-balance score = 1.93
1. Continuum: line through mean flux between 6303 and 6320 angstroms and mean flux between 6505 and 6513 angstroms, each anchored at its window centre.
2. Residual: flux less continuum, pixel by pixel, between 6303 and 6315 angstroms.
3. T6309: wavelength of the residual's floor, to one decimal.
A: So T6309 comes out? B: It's 6304.0 angstroms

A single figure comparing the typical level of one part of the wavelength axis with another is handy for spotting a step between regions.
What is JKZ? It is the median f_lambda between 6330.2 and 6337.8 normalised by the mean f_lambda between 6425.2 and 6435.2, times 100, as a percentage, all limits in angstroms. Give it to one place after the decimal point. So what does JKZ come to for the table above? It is 103.4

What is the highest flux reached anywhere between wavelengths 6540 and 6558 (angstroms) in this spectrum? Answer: 12.9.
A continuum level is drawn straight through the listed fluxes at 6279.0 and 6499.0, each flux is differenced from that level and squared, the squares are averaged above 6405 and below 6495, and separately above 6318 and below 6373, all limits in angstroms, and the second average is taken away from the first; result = 0.39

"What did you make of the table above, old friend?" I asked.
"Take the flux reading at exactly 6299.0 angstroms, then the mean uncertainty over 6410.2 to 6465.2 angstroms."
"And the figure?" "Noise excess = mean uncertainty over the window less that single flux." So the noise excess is -12.7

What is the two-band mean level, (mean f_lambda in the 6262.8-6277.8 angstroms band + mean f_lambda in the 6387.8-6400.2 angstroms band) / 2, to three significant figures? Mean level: 13.4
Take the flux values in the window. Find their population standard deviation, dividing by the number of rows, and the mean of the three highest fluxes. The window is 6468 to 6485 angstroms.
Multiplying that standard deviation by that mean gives 5.6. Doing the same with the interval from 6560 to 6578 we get 17.5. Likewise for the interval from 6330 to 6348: 6.7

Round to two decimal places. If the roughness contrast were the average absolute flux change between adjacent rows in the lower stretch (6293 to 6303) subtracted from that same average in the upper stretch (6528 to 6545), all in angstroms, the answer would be 0.02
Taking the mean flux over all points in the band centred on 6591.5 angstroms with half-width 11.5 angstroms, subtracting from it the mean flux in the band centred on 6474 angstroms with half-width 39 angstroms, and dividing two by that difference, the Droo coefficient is -10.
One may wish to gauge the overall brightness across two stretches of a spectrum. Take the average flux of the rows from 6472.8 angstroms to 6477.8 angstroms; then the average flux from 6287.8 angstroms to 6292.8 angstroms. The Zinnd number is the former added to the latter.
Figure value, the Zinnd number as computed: 26.15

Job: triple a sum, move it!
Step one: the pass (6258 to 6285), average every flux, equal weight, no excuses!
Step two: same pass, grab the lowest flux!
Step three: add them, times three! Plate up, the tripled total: 80.2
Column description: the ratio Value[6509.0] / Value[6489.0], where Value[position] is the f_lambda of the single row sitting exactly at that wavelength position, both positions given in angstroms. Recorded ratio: 0.99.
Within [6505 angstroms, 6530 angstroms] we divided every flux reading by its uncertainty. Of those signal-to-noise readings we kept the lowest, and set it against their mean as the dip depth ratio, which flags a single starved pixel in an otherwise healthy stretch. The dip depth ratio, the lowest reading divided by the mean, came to 0.902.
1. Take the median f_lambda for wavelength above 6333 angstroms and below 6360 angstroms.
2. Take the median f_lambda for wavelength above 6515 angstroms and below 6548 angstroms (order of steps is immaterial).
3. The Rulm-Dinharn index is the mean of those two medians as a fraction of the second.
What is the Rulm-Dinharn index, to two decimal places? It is 1.02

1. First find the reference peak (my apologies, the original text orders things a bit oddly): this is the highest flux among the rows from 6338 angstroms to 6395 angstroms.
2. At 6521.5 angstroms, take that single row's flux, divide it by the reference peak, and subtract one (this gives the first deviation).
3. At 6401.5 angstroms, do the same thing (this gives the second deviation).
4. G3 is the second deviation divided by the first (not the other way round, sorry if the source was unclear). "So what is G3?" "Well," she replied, 0.1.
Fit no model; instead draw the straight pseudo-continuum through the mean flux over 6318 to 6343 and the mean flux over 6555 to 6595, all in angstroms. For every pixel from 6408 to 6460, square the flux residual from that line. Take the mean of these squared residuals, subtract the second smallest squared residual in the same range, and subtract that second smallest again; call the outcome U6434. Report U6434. 0.31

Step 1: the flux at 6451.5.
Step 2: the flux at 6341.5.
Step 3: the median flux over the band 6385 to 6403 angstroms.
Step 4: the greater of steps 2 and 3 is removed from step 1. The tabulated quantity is -1.60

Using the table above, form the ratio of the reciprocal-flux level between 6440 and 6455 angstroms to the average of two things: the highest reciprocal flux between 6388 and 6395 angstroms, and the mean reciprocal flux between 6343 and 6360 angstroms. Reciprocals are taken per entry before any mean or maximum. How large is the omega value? 1.021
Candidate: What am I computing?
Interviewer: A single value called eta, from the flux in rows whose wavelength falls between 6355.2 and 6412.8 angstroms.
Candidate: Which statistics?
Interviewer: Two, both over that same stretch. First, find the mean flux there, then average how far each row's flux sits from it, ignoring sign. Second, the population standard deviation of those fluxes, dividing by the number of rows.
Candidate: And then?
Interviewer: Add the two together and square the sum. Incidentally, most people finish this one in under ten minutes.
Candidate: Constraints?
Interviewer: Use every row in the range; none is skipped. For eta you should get 0.69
